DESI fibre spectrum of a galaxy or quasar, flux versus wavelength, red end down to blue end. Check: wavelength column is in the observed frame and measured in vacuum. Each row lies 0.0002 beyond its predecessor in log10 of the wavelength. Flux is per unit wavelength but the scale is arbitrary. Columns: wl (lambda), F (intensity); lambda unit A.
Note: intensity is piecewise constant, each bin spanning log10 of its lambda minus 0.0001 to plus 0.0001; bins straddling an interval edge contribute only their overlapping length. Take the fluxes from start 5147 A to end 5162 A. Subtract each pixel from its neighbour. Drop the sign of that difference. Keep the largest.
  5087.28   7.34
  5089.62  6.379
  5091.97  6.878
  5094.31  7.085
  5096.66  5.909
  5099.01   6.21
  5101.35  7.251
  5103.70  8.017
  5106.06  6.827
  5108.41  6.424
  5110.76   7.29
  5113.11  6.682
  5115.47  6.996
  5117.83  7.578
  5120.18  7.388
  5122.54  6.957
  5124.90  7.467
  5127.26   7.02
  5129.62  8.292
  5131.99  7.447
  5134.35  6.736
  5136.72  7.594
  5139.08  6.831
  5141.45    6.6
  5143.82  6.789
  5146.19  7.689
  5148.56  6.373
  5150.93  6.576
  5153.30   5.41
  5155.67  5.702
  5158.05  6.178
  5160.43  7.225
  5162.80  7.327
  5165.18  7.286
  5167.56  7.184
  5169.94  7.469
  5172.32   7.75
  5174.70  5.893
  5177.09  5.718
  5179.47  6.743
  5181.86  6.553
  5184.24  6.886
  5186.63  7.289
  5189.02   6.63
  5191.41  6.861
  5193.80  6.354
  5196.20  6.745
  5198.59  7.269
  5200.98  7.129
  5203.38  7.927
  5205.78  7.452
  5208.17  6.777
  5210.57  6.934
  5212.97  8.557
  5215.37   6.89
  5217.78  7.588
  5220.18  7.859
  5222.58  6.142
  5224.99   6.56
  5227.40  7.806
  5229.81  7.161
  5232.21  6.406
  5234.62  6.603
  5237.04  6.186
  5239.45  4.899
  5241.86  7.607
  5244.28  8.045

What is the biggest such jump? 1.17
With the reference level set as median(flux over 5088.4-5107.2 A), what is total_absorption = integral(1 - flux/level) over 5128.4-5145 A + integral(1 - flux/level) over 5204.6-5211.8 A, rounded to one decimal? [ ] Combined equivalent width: -1.0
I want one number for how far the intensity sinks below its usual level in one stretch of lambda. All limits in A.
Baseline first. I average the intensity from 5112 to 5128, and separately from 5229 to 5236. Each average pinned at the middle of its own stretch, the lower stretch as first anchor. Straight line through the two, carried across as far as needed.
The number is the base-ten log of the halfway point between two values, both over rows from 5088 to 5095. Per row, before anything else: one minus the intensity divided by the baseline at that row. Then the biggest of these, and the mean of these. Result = -1.02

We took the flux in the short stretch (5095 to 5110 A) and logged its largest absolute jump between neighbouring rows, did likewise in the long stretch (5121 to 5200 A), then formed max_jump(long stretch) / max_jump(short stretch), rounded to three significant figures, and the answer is 1.56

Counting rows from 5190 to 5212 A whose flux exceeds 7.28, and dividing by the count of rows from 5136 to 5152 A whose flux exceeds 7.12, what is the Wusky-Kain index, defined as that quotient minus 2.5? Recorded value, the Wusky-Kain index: -1.5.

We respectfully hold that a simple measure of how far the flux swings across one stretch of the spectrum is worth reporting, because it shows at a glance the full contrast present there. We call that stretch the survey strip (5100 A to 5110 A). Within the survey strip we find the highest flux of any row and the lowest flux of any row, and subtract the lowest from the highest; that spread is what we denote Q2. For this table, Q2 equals 1.6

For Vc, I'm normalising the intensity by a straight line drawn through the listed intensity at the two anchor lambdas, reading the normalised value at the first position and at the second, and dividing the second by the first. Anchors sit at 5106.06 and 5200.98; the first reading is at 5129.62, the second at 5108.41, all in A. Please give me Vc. 0.78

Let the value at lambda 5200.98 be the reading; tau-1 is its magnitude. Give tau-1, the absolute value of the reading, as 7.1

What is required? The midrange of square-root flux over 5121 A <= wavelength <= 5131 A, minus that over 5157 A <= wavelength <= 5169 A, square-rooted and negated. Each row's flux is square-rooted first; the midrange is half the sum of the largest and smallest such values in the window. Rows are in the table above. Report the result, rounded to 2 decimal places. -0.40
